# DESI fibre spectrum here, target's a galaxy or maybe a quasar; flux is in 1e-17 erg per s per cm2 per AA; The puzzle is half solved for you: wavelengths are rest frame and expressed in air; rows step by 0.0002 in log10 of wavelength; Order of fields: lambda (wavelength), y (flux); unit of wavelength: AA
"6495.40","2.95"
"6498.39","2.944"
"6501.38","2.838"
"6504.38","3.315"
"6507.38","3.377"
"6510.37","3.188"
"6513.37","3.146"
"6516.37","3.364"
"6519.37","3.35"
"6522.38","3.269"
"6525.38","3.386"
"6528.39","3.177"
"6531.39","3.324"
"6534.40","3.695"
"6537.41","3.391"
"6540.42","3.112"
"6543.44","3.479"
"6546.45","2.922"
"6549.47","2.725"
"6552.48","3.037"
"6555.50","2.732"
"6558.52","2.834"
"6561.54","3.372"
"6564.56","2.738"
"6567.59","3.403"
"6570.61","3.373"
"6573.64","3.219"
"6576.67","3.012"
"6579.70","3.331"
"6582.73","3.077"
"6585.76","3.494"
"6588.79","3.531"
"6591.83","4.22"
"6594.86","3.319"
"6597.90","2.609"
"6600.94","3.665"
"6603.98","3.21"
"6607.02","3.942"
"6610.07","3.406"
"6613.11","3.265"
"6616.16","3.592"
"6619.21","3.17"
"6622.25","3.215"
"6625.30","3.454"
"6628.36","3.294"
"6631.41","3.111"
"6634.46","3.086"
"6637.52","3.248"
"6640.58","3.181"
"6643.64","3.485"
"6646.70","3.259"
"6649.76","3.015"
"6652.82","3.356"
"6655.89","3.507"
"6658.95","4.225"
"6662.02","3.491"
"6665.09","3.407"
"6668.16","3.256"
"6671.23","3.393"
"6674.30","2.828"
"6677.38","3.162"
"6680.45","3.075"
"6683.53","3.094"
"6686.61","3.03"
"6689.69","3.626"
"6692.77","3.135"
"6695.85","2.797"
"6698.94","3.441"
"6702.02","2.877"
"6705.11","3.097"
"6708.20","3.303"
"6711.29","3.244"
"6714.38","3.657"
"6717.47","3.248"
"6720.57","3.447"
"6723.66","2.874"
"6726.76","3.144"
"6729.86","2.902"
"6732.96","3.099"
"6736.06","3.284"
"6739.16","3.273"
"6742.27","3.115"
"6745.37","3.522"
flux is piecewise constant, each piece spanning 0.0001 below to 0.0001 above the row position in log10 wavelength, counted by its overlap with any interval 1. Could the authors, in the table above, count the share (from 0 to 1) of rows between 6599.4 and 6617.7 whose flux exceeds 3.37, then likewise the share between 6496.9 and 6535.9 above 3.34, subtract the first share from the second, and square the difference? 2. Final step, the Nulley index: 0.080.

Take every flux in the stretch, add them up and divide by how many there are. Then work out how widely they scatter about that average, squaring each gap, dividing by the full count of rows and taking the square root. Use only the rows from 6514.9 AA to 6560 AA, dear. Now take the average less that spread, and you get 2.909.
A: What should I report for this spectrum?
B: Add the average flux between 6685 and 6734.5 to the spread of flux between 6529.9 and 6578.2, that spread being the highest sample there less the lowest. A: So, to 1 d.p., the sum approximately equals 4.2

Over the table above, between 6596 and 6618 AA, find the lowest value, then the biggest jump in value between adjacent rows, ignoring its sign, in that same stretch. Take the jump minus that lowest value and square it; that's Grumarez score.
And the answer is 2.4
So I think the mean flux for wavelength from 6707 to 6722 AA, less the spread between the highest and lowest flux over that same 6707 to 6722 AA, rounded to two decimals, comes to 2.97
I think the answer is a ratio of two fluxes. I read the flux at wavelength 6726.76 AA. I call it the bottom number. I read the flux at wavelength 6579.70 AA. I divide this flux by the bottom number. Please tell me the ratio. 1.06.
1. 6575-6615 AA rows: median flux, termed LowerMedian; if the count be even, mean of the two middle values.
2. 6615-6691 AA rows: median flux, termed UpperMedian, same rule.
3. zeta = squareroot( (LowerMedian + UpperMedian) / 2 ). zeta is 1.81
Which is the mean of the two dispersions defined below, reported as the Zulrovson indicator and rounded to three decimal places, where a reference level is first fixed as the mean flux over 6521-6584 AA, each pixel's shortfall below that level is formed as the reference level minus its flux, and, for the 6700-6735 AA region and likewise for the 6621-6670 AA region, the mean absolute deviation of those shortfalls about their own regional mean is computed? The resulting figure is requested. 0.187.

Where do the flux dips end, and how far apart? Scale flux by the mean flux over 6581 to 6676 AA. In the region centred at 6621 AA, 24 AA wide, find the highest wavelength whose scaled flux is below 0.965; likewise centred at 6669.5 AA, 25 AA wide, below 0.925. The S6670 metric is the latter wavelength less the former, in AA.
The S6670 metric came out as 49.0 AA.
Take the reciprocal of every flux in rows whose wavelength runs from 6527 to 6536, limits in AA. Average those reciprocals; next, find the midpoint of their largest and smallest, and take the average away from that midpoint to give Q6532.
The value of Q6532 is -0.003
